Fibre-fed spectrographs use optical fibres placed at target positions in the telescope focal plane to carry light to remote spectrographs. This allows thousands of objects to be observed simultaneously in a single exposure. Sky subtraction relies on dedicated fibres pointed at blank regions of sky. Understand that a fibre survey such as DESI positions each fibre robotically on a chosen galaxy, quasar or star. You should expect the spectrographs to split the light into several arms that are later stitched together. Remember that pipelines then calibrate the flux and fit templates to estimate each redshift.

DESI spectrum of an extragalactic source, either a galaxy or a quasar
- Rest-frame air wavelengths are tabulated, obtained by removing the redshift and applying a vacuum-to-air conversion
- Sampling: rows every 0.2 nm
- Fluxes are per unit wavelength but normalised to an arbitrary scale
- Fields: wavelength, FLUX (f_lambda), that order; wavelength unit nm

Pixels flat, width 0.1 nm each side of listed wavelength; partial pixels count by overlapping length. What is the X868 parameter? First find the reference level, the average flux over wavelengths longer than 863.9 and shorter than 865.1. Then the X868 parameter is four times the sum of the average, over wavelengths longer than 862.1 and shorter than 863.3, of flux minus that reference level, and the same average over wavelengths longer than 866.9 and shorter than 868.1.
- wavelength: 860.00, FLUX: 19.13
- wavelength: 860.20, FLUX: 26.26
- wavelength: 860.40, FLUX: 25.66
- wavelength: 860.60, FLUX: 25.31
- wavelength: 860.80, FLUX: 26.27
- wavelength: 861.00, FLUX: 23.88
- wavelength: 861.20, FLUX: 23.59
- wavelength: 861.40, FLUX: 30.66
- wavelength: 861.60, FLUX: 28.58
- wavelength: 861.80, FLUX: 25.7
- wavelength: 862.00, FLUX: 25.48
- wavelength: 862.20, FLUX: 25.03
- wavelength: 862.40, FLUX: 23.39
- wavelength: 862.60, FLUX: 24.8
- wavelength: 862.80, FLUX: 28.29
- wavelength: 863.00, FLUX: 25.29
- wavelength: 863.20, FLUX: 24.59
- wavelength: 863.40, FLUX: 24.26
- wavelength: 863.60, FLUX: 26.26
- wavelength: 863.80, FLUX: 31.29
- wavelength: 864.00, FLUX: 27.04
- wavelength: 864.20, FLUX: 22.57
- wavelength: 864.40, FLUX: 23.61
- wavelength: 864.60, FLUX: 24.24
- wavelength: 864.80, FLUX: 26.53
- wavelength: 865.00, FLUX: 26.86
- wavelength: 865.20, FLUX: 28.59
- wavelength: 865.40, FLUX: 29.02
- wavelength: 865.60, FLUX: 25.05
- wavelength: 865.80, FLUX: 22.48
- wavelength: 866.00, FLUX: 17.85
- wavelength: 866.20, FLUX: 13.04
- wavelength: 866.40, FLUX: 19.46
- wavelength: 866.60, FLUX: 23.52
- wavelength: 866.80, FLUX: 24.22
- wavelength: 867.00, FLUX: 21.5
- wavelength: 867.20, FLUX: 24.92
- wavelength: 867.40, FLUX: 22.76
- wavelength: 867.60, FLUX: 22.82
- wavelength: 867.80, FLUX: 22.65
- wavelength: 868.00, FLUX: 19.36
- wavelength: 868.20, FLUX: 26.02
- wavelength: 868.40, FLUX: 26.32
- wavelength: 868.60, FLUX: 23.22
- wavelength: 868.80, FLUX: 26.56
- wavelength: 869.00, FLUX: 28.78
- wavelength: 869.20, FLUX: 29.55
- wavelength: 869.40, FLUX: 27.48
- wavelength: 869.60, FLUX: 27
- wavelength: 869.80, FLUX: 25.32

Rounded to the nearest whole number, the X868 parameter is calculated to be -11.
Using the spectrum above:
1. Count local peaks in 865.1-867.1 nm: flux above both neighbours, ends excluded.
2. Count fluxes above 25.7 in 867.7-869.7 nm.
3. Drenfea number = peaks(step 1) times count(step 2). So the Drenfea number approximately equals 14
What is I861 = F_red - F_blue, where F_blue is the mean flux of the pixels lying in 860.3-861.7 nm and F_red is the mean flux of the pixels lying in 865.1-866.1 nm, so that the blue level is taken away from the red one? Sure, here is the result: -2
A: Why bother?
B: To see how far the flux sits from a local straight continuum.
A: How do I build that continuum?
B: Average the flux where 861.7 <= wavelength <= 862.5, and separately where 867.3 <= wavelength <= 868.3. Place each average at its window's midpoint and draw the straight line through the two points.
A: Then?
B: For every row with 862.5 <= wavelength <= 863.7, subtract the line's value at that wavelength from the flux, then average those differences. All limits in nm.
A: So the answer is 1.1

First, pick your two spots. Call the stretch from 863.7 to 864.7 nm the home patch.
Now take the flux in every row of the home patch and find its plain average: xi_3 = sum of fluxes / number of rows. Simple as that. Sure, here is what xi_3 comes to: 25.75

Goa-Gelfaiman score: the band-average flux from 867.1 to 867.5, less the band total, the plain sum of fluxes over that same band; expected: -23.8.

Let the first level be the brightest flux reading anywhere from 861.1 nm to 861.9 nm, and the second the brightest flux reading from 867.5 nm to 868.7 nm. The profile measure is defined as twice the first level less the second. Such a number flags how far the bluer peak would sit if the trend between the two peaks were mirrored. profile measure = 35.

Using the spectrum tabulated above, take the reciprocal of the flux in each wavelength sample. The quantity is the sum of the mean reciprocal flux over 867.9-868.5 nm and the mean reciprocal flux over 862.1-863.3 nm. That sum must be 0.0825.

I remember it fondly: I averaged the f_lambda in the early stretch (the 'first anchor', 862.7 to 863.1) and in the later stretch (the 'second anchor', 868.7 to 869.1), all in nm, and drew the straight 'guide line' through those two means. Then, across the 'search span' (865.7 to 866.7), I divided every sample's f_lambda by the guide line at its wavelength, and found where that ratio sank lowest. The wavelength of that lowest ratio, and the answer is 866.20 nm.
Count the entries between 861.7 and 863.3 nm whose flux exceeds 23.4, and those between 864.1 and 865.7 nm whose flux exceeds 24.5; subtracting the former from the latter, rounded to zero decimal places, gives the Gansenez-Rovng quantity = -2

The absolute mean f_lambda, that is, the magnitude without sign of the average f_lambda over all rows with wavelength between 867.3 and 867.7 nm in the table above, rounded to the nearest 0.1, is 22.8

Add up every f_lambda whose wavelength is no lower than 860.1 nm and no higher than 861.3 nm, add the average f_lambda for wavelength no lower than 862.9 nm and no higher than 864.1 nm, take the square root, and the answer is 13.3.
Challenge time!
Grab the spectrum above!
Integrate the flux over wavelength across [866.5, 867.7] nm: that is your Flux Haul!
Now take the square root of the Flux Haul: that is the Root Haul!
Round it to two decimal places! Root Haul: 5.29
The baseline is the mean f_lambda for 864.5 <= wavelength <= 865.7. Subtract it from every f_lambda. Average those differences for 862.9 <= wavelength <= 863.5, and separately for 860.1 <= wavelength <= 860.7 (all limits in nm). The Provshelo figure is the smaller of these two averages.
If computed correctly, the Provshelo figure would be -2.0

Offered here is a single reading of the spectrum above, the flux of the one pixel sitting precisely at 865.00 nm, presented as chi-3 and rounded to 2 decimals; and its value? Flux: 26.86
